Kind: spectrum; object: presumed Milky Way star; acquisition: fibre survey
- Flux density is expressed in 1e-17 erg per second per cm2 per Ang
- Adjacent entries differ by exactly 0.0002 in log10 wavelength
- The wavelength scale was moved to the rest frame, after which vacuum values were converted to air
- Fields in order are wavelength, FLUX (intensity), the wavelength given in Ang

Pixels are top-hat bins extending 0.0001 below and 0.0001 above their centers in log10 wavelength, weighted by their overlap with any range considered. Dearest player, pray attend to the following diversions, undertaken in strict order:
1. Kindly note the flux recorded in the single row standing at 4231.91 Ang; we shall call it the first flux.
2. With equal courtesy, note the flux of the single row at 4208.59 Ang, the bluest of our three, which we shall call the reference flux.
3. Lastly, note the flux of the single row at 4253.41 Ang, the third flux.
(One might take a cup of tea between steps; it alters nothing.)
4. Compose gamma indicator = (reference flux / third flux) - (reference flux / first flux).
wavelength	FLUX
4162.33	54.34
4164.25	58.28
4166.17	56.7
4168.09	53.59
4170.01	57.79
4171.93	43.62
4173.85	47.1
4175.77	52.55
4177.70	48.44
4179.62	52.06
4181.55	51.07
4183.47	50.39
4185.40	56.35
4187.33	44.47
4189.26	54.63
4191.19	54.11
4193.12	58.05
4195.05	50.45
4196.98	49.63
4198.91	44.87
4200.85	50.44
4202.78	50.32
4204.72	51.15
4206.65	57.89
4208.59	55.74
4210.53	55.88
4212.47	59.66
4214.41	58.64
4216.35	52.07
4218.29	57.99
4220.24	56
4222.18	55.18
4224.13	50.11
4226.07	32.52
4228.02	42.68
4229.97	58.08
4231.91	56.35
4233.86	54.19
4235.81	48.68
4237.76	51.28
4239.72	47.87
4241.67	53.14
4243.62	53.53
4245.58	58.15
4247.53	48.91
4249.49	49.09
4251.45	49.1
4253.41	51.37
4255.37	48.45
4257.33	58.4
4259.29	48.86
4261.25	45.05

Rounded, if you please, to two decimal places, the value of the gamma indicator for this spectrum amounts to 0.10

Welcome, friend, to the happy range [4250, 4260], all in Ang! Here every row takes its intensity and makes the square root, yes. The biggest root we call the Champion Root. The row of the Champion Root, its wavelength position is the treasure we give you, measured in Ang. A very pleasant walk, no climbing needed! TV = 4257.33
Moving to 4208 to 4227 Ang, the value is 4212.47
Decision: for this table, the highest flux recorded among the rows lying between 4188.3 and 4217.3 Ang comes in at 59.66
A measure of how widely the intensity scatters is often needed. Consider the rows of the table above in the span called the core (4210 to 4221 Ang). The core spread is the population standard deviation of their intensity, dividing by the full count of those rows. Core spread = 2.5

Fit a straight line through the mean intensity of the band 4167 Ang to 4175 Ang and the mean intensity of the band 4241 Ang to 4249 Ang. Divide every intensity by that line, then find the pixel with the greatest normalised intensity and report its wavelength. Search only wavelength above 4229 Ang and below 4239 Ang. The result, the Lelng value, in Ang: 4229.97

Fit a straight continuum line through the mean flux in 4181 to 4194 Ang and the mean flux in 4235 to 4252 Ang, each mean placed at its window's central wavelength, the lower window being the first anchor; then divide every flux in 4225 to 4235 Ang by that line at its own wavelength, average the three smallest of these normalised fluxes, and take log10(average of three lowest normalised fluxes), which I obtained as -0.077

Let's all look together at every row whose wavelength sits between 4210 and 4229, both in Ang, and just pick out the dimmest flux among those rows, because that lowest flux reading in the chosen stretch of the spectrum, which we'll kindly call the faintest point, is 32.52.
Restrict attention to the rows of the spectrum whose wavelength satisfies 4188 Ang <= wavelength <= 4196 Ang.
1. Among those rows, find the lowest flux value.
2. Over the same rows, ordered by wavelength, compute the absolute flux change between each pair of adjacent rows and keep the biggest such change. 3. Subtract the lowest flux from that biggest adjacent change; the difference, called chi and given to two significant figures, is -43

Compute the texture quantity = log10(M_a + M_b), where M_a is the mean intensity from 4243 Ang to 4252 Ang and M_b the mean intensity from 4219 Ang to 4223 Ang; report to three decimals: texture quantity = 2.031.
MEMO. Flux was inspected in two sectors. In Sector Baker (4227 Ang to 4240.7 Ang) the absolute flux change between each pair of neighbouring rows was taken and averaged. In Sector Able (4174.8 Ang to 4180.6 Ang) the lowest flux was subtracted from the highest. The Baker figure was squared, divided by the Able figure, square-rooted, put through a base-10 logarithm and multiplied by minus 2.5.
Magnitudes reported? -1.0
